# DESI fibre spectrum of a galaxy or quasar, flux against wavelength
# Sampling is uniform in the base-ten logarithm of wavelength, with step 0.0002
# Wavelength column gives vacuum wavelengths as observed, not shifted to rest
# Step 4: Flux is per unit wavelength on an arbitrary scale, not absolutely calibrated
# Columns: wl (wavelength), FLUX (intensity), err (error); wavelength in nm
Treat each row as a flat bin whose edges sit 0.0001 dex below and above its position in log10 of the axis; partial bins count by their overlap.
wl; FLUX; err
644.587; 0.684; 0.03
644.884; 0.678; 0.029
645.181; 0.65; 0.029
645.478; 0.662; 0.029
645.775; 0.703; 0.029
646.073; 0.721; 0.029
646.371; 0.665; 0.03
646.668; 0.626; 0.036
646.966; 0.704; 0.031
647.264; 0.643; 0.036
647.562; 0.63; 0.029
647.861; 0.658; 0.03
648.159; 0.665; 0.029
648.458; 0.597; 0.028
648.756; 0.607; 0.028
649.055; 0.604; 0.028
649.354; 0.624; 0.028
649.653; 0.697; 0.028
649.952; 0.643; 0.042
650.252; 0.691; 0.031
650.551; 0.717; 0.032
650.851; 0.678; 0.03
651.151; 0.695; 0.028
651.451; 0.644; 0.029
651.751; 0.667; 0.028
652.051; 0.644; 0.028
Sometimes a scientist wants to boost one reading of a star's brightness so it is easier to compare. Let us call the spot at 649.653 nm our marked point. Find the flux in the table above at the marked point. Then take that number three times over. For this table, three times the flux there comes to 2.09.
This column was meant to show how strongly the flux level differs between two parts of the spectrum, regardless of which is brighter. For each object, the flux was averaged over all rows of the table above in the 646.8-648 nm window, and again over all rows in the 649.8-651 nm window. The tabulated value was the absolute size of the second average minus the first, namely 0.024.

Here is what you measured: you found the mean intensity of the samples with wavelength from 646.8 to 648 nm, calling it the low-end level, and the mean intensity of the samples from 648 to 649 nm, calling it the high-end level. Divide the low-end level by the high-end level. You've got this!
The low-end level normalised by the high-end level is 1.06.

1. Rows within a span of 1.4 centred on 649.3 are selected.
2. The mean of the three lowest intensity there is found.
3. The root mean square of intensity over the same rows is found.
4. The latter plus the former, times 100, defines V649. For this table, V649 125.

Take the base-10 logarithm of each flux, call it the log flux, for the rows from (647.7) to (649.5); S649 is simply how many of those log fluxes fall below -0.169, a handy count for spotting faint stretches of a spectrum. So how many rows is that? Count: 6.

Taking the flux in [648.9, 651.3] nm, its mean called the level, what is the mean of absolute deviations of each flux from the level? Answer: 0.0337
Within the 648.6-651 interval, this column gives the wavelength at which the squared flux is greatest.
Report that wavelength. 650.551 nm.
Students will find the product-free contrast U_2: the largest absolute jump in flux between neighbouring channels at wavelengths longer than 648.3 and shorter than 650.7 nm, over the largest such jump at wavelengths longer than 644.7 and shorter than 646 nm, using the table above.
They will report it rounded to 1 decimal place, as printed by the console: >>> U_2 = 1.8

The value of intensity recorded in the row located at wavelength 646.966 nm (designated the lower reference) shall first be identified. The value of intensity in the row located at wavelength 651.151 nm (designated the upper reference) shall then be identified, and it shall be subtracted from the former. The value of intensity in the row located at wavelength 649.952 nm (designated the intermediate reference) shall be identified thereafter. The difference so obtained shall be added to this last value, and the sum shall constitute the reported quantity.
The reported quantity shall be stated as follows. 0.65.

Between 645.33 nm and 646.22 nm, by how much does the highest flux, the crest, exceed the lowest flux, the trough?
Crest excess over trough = 0.059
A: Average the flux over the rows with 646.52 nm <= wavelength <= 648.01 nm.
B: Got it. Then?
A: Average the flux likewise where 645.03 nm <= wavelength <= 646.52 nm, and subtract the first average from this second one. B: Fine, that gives 0.028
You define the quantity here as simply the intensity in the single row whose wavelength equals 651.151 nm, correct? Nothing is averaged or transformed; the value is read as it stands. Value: 0.695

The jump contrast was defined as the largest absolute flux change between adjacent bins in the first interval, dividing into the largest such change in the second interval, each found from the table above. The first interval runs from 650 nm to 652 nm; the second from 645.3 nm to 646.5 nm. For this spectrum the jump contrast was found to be 1.10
